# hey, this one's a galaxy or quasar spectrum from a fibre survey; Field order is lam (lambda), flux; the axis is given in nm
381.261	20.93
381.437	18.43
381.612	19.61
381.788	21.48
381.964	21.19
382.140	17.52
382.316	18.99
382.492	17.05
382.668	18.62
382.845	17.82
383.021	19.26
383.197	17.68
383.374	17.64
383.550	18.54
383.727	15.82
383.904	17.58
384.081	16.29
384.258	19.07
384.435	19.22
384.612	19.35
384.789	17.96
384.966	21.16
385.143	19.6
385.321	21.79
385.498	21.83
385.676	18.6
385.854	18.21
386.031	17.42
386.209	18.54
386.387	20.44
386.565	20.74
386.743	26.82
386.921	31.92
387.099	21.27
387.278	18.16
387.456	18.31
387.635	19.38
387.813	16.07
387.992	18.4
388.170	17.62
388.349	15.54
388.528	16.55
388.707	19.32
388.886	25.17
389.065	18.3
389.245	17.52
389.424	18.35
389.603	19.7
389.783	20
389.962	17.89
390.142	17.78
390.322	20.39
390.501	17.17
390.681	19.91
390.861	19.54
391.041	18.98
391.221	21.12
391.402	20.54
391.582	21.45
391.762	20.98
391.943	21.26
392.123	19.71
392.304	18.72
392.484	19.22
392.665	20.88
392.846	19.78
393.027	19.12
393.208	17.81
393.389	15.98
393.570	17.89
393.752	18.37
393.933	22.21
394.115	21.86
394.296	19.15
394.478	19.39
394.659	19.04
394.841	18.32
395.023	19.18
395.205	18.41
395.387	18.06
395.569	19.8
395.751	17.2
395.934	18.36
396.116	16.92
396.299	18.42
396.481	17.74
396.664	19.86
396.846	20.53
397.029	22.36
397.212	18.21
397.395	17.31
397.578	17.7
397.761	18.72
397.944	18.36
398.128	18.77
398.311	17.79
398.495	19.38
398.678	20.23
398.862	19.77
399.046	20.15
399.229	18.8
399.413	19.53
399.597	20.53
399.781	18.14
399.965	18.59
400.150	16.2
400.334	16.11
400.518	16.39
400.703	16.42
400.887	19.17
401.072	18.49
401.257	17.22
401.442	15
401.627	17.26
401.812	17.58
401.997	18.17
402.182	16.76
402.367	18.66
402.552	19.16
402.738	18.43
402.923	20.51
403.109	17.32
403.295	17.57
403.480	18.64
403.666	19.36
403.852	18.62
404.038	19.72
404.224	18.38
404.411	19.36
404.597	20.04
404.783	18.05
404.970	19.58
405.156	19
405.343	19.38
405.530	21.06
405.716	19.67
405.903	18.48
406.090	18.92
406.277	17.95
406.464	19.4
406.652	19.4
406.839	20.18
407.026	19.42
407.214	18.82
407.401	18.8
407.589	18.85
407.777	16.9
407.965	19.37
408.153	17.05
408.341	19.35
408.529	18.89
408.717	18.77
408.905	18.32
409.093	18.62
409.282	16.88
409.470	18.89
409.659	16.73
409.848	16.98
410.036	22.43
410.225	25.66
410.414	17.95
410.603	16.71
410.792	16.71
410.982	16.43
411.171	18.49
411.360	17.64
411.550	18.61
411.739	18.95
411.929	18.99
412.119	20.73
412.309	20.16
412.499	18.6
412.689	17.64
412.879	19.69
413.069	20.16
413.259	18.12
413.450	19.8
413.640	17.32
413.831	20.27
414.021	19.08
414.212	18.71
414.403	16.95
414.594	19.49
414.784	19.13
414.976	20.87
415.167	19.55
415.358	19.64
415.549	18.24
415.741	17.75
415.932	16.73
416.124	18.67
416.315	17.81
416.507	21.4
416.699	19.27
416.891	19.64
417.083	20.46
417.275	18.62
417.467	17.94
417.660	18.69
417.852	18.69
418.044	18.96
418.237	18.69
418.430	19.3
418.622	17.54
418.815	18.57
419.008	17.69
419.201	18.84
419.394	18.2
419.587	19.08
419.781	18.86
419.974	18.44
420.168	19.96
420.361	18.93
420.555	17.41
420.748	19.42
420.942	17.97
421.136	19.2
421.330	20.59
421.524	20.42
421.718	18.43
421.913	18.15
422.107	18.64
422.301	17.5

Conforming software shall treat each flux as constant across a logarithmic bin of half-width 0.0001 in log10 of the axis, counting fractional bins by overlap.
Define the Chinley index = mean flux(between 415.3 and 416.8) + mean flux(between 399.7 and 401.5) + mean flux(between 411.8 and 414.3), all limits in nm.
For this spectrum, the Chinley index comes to 55.0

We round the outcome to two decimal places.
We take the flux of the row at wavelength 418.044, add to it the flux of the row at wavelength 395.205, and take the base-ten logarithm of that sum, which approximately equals 1.57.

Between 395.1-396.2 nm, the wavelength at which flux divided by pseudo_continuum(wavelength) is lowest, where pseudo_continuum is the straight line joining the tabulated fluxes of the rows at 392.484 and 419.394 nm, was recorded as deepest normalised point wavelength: 396.116 nm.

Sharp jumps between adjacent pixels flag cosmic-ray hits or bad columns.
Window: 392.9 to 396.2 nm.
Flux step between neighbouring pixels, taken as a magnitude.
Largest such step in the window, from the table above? 3.8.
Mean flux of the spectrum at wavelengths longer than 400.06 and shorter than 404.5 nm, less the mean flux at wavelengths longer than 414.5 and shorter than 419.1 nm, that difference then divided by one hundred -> -0.010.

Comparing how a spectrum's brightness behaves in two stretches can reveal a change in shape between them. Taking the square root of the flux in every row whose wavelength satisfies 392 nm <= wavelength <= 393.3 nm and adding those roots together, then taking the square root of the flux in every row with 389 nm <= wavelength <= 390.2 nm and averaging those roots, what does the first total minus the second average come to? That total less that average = 26.5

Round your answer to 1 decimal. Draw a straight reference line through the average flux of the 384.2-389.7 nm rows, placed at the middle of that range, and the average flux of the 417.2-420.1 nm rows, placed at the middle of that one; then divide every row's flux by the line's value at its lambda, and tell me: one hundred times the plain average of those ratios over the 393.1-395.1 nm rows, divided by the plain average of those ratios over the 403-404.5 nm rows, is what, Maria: 100.2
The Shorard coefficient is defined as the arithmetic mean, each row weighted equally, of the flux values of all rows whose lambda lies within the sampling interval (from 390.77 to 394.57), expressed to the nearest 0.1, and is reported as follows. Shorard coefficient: 19.7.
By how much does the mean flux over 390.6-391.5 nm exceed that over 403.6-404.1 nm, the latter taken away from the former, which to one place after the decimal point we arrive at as 0.8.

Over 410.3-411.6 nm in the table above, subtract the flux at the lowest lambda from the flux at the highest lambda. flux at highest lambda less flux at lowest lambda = 1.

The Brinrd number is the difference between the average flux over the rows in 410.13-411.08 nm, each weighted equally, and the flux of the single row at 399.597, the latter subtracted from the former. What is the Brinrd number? -1.8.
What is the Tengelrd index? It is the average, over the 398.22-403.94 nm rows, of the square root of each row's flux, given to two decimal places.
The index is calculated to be 4.27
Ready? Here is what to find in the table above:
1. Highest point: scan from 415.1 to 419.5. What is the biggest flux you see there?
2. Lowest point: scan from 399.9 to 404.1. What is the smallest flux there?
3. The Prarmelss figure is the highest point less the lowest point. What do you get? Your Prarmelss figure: 6.4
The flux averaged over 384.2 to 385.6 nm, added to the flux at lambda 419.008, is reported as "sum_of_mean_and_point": 37.7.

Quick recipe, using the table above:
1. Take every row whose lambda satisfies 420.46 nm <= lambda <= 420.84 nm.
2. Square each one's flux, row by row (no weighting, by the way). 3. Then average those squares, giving 340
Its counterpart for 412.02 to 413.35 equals 374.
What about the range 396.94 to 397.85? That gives 359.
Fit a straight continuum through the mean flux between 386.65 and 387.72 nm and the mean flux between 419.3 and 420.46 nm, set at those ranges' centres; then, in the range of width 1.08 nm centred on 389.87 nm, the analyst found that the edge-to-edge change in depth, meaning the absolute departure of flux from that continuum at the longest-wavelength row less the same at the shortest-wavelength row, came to -2.1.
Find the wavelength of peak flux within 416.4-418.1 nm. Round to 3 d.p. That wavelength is 416.507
